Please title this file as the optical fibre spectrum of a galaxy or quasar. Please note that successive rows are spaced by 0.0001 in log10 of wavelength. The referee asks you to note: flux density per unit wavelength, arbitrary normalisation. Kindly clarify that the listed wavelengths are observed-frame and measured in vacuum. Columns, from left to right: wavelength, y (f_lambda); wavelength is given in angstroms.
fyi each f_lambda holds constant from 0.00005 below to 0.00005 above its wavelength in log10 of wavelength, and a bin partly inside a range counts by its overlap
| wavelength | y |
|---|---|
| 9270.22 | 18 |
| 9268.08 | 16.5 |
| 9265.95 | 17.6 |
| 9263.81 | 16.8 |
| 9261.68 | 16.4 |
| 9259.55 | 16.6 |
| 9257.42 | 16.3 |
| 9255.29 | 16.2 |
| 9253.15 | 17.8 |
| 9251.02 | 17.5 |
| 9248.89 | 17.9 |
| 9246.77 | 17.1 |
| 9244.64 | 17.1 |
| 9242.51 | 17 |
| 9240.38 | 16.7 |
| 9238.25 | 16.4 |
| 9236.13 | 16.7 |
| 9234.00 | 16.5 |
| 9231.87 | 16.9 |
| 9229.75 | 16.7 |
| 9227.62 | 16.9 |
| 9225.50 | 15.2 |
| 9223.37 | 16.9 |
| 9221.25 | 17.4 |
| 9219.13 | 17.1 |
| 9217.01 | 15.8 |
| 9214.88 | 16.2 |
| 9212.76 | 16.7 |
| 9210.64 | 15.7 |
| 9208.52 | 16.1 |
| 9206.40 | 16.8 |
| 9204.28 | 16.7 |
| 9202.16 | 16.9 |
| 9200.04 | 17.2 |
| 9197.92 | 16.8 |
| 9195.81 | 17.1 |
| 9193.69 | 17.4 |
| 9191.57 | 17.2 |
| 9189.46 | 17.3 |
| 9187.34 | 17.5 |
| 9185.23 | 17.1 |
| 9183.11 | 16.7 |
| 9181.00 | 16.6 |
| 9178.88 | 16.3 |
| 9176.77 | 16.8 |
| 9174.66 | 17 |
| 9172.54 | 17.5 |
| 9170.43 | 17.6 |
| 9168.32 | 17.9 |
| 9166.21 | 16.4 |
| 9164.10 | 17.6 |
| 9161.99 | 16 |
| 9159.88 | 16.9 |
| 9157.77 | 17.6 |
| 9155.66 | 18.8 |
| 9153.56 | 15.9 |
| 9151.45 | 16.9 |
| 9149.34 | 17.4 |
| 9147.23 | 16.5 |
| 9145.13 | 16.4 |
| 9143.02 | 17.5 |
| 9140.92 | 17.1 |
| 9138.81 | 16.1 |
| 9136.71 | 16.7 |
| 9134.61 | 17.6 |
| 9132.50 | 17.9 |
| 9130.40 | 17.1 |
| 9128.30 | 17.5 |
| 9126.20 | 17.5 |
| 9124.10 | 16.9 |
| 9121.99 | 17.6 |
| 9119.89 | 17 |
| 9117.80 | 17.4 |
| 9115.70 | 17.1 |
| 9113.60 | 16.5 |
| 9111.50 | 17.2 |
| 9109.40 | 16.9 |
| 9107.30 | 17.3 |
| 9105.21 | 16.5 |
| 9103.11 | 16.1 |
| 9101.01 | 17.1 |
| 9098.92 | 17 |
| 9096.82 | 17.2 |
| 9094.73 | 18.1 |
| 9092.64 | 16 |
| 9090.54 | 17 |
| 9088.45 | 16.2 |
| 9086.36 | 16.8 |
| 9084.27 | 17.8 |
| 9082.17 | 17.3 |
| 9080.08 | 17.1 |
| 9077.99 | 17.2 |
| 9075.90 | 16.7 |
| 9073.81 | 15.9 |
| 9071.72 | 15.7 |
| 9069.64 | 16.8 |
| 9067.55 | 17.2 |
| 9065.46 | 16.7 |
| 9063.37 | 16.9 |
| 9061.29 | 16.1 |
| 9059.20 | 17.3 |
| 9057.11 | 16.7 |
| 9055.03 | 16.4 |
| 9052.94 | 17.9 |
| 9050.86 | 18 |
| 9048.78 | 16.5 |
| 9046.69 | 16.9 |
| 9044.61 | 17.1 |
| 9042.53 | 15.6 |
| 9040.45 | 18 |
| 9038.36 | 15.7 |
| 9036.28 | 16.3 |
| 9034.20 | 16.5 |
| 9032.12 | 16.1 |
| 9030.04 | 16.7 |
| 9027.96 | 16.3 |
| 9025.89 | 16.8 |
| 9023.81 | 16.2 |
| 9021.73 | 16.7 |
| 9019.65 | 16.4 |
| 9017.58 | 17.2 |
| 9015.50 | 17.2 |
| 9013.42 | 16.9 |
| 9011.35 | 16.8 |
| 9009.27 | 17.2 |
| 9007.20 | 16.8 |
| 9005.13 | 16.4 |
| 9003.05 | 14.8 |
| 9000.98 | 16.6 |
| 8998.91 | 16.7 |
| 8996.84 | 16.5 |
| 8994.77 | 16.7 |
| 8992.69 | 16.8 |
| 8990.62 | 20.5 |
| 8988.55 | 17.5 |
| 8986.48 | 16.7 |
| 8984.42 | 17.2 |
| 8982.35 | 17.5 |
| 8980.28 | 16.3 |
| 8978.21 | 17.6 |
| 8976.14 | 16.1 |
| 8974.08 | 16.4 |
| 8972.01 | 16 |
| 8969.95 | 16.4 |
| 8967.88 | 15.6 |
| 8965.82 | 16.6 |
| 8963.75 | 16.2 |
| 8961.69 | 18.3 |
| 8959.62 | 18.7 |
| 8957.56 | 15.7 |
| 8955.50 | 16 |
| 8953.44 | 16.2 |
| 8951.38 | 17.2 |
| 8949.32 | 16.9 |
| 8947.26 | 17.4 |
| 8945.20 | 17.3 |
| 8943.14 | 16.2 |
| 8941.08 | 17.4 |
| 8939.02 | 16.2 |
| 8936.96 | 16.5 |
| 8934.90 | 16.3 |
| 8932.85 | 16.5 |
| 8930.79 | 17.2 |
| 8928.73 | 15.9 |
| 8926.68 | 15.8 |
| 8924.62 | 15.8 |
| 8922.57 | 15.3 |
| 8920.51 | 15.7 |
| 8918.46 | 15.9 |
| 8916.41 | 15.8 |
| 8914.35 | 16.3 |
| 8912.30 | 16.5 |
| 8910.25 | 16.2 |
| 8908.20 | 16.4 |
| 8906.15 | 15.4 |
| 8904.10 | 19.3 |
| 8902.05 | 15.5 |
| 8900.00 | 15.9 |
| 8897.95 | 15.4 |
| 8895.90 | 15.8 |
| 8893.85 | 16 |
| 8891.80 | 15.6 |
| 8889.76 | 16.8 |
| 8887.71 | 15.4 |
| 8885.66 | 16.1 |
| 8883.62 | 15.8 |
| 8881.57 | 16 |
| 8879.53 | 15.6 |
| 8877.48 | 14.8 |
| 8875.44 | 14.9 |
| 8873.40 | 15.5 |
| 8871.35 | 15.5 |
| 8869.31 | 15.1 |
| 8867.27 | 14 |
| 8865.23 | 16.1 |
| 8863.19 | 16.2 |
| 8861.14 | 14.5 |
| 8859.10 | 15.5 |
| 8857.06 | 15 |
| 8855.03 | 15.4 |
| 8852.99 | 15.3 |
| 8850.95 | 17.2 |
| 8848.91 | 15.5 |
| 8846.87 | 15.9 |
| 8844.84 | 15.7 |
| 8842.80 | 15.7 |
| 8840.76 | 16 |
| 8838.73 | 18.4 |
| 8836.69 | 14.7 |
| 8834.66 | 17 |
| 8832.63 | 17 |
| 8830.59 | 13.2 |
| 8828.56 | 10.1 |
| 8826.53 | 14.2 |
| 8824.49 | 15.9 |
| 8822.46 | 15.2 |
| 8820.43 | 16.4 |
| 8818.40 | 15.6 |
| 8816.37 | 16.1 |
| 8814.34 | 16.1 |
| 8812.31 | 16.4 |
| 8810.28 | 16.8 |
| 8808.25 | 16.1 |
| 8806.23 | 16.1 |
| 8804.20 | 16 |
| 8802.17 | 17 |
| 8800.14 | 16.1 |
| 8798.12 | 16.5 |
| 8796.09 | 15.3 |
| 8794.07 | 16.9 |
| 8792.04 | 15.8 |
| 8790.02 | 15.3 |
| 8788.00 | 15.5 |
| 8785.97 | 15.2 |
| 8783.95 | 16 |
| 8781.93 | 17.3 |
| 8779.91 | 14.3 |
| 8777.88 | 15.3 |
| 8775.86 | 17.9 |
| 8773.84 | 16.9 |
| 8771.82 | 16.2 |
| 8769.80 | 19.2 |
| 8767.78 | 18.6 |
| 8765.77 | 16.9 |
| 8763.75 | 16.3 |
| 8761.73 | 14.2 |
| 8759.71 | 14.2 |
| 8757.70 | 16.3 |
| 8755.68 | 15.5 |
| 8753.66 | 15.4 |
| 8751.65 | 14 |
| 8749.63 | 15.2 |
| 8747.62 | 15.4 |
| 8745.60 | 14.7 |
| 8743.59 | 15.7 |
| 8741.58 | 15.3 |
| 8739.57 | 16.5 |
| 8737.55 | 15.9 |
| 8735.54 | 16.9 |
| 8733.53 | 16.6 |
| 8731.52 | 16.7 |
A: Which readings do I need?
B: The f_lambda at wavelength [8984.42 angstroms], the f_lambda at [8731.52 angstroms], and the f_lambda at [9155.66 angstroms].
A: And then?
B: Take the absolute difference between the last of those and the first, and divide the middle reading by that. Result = 10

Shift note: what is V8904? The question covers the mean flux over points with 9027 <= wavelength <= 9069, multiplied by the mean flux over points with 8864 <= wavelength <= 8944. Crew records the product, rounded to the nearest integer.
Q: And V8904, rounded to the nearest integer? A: 267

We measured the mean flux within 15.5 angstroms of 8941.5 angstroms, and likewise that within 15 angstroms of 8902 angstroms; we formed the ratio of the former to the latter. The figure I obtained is 1.03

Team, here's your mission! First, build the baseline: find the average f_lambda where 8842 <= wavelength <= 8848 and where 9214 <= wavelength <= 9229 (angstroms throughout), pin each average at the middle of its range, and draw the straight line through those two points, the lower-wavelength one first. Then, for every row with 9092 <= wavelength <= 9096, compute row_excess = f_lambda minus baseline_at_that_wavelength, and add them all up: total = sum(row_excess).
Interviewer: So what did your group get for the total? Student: 1.60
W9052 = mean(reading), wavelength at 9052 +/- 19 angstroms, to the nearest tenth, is 16.8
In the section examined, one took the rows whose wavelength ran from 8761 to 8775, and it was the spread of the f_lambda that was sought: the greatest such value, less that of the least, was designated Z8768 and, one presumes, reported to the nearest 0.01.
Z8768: 5.00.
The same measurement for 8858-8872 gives 2.20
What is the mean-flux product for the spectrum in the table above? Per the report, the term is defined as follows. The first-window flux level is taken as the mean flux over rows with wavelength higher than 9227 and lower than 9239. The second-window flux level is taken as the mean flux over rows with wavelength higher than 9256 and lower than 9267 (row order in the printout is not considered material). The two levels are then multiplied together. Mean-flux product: 279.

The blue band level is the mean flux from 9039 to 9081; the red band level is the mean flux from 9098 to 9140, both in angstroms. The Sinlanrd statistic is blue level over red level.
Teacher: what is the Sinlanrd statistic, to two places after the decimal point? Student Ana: 0.99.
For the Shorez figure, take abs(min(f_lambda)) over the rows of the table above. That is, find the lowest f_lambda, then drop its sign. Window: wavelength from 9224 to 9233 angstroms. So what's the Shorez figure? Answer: 15.2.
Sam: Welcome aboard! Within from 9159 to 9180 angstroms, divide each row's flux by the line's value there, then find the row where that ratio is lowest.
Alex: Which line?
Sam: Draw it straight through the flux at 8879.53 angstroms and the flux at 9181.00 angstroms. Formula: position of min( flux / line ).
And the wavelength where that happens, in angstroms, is 9161.99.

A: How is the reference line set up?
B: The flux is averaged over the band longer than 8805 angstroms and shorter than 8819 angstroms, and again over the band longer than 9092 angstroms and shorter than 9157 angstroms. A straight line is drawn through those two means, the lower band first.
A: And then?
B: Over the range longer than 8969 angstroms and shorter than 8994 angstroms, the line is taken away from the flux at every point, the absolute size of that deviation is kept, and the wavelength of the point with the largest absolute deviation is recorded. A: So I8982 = 8990.62 angstroms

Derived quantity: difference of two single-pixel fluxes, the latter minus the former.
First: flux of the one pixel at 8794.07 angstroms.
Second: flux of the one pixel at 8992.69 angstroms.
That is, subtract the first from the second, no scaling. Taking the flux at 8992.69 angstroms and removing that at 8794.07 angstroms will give -0.1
